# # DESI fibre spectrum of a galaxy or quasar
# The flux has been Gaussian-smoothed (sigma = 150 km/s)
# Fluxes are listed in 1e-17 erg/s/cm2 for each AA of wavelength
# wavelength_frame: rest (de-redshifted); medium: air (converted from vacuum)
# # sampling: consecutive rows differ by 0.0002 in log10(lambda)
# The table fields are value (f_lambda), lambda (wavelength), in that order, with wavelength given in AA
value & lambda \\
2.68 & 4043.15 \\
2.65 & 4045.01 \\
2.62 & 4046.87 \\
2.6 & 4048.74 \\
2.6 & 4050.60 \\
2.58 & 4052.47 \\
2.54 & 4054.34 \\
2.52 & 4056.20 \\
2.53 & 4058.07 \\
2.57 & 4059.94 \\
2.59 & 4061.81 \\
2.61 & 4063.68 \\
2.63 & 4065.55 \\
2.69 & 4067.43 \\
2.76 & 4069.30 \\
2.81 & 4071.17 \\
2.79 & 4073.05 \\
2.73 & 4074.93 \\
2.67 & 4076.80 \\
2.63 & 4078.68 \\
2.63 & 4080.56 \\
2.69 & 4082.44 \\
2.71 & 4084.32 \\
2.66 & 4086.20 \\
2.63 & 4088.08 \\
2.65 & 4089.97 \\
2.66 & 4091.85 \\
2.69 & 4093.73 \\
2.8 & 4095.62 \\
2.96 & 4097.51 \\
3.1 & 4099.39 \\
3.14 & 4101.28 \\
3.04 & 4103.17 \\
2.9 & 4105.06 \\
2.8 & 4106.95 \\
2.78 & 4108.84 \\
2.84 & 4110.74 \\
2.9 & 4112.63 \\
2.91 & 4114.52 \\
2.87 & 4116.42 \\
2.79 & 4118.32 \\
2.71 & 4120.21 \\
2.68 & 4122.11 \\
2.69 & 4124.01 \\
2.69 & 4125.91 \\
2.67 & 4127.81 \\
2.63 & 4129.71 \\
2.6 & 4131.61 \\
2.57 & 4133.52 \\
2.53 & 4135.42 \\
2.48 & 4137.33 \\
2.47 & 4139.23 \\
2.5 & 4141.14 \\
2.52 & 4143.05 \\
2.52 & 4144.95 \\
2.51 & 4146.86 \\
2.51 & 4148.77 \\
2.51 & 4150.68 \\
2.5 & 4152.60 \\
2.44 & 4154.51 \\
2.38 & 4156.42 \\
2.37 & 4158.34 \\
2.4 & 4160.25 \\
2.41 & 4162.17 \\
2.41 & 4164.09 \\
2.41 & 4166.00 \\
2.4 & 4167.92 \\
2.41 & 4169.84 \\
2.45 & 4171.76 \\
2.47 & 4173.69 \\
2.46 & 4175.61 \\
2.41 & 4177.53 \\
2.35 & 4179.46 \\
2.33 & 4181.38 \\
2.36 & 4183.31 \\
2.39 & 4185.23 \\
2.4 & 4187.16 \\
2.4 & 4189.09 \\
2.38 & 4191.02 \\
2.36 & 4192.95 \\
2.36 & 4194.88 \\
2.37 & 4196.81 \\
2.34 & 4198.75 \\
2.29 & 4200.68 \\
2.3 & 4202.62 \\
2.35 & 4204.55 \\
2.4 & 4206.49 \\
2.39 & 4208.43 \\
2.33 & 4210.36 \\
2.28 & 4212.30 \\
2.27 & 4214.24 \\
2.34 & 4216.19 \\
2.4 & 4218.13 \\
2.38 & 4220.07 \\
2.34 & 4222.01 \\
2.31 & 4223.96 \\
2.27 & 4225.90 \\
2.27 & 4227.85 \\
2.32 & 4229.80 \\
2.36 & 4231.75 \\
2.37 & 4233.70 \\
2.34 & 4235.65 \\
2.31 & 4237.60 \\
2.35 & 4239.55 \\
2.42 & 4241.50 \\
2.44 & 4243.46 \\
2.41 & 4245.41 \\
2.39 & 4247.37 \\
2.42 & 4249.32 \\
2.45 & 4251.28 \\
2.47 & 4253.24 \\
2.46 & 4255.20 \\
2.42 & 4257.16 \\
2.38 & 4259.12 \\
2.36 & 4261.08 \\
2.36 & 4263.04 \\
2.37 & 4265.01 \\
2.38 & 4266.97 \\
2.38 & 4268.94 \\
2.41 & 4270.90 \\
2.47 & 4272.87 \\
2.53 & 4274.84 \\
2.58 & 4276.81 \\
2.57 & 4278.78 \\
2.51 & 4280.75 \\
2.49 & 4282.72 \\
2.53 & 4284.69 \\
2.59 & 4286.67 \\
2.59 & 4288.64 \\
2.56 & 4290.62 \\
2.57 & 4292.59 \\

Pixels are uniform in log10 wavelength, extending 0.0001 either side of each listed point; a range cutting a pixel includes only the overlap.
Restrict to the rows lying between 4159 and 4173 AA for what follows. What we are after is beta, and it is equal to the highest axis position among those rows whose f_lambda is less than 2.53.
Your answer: 4171.76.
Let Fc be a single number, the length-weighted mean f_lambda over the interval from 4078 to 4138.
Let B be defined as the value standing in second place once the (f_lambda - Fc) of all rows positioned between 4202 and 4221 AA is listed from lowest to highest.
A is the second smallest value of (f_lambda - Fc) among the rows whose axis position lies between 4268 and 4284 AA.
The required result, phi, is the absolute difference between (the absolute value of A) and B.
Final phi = 0.81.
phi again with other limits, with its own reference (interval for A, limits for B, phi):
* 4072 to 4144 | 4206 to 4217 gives 0.74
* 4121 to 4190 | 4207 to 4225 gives 0.87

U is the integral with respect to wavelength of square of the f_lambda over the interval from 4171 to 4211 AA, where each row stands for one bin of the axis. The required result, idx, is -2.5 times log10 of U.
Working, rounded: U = 226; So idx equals -5.88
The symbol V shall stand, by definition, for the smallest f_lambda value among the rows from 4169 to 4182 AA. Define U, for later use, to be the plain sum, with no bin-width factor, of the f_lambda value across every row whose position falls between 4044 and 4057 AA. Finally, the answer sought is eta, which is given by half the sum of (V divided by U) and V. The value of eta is 1.229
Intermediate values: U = 18.1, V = 2.33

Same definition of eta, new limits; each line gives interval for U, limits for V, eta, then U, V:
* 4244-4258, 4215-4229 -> 1.202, 17.0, 2.27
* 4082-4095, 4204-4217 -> 1.196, 18.7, 2.27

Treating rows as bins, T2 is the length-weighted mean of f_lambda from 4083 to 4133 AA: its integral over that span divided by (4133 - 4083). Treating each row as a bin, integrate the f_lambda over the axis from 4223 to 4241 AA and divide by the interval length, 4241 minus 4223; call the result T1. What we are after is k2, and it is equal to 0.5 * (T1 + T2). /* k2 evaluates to 2.56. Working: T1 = 2.33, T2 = 2.8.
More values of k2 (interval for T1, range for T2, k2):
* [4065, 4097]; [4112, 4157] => 2.65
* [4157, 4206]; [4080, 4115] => 2.60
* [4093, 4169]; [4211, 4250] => 2.50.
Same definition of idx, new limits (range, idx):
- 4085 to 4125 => -6.26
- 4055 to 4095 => -6.13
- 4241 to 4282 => -5.97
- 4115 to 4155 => -6.08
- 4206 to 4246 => -5.86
